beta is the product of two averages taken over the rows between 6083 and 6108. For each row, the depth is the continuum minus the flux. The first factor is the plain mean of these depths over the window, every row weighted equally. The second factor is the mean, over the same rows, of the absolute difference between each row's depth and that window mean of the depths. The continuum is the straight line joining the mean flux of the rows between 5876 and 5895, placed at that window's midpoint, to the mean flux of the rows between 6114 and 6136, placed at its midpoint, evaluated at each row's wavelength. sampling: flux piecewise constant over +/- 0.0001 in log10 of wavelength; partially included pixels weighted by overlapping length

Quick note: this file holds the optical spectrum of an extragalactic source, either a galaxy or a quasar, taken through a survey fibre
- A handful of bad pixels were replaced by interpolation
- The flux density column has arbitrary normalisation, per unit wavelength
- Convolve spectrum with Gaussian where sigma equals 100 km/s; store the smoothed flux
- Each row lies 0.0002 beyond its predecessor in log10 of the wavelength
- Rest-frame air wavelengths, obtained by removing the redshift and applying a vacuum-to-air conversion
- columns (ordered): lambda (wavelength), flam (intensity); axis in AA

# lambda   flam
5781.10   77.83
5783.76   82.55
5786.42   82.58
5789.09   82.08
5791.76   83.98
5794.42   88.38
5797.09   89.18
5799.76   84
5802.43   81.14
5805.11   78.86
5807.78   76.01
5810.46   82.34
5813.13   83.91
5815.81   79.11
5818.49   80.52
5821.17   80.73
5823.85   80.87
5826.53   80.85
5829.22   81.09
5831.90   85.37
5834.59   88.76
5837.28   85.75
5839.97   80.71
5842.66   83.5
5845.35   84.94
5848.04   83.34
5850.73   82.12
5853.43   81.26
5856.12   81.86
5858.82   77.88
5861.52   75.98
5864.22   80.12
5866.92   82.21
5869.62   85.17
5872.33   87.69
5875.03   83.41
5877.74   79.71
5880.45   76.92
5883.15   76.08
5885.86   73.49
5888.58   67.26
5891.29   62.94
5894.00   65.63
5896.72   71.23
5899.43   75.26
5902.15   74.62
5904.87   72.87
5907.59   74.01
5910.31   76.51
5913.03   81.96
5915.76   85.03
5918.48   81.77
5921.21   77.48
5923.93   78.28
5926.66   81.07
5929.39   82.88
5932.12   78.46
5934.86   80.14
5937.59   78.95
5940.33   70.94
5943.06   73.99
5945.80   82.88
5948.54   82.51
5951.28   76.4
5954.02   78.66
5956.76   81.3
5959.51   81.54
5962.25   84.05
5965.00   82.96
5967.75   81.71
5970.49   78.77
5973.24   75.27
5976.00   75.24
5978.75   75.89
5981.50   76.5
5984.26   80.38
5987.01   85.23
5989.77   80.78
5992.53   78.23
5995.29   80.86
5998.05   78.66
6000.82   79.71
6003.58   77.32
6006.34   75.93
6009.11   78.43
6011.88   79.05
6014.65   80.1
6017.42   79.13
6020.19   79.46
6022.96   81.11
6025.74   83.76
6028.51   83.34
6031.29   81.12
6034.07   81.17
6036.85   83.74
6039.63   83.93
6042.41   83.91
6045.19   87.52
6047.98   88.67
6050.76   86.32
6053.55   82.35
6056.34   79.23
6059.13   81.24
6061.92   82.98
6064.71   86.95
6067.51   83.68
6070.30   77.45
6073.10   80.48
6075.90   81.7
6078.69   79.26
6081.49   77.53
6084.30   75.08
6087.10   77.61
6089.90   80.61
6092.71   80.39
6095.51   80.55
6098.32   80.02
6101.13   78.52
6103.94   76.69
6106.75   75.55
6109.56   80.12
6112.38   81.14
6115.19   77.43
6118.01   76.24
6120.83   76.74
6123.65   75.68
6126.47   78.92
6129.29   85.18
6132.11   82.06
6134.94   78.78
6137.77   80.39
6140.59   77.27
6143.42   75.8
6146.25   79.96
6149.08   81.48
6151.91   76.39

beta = -0.6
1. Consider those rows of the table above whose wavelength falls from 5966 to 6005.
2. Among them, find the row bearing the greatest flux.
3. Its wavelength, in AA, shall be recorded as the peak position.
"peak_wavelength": 5987.01 AA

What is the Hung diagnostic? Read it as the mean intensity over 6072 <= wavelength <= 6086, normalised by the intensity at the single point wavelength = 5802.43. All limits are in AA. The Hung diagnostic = 0.97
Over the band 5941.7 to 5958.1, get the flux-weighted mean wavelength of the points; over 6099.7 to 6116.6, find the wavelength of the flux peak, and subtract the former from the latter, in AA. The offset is 162.4 AA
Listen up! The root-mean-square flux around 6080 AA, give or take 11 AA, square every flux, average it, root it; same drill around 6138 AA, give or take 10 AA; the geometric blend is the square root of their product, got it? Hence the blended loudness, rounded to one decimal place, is 79.4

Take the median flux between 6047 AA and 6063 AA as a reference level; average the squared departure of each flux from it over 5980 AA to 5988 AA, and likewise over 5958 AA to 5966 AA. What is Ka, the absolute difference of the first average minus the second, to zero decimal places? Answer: 16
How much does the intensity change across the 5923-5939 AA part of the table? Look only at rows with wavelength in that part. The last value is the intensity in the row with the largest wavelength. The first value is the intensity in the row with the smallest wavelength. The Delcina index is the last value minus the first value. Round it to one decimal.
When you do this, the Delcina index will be 0.7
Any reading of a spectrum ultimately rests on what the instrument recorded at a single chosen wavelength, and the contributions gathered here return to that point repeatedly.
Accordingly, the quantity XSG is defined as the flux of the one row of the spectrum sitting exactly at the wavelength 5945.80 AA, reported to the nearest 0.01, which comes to 82.88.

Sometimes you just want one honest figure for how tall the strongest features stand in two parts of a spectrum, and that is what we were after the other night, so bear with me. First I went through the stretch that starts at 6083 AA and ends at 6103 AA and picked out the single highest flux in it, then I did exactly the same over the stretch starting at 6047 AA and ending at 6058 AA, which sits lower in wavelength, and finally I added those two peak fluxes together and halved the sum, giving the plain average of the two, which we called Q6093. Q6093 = 84.6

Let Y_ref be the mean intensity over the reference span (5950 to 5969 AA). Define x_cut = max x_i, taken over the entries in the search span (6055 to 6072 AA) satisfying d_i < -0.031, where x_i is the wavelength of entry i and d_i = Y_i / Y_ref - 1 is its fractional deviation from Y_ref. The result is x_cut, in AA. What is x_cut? 6070.30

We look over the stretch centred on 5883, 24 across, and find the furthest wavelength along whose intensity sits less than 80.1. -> 5894.00 AA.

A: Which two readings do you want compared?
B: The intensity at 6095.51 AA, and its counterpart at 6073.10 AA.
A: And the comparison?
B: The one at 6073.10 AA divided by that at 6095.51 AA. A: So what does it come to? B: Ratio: 1.00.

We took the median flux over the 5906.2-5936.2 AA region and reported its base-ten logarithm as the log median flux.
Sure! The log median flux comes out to 1.90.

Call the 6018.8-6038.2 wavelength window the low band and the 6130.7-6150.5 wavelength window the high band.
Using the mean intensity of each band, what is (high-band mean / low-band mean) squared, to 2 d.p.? 0.94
